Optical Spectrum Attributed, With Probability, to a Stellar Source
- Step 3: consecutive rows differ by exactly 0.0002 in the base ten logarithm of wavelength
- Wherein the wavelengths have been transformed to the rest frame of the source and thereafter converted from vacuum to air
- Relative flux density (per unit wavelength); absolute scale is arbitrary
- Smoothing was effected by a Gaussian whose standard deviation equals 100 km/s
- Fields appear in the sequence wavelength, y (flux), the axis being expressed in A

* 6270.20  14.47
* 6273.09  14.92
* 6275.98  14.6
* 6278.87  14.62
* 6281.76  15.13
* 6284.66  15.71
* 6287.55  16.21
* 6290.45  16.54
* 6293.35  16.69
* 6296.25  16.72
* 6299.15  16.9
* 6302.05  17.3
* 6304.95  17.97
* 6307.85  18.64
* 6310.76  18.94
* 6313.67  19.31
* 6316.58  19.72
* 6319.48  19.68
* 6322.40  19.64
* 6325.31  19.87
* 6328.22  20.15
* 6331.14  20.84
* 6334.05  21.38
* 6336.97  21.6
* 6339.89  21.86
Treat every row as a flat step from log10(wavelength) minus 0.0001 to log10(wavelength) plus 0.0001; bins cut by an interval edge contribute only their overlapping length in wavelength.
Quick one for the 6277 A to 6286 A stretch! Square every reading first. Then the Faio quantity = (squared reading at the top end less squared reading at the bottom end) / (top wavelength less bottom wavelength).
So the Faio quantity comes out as 5.7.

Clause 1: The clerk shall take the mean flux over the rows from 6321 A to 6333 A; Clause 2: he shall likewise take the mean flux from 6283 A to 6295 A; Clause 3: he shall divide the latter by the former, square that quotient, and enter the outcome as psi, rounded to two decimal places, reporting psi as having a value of 0.65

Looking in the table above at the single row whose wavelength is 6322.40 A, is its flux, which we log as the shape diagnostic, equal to 19.64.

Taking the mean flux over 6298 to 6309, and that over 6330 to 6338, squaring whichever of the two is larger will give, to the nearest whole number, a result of 453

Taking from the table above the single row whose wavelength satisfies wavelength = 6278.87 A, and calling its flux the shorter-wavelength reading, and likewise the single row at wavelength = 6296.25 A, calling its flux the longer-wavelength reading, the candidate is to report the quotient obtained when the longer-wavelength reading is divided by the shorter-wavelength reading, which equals 1.14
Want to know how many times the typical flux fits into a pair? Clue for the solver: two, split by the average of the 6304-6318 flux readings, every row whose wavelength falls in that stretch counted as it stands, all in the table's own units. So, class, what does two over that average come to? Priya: 0.106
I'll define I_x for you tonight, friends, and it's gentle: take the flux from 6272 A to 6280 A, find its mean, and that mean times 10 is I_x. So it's 147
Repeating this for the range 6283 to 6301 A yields 165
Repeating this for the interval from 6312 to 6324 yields 196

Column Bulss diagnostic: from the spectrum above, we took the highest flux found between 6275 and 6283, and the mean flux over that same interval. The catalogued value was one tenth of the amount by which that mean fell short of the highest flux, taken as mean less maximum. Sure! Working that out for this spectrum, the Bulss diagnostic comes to -0.03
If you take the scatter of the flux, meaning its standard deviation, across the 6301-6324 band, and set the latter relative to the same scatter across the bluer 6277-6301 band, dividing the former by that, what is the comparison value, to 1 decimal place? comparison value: 1.1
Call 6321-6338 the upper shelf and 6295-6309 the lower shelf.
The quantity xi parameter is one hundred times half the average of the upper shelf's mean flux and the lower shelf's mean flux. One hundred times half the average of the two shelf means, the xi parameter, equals 952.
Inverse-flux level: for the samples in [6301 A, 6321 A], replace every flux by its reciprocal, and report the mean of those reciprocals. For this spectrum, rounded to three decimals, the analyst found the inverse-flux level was 0.053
